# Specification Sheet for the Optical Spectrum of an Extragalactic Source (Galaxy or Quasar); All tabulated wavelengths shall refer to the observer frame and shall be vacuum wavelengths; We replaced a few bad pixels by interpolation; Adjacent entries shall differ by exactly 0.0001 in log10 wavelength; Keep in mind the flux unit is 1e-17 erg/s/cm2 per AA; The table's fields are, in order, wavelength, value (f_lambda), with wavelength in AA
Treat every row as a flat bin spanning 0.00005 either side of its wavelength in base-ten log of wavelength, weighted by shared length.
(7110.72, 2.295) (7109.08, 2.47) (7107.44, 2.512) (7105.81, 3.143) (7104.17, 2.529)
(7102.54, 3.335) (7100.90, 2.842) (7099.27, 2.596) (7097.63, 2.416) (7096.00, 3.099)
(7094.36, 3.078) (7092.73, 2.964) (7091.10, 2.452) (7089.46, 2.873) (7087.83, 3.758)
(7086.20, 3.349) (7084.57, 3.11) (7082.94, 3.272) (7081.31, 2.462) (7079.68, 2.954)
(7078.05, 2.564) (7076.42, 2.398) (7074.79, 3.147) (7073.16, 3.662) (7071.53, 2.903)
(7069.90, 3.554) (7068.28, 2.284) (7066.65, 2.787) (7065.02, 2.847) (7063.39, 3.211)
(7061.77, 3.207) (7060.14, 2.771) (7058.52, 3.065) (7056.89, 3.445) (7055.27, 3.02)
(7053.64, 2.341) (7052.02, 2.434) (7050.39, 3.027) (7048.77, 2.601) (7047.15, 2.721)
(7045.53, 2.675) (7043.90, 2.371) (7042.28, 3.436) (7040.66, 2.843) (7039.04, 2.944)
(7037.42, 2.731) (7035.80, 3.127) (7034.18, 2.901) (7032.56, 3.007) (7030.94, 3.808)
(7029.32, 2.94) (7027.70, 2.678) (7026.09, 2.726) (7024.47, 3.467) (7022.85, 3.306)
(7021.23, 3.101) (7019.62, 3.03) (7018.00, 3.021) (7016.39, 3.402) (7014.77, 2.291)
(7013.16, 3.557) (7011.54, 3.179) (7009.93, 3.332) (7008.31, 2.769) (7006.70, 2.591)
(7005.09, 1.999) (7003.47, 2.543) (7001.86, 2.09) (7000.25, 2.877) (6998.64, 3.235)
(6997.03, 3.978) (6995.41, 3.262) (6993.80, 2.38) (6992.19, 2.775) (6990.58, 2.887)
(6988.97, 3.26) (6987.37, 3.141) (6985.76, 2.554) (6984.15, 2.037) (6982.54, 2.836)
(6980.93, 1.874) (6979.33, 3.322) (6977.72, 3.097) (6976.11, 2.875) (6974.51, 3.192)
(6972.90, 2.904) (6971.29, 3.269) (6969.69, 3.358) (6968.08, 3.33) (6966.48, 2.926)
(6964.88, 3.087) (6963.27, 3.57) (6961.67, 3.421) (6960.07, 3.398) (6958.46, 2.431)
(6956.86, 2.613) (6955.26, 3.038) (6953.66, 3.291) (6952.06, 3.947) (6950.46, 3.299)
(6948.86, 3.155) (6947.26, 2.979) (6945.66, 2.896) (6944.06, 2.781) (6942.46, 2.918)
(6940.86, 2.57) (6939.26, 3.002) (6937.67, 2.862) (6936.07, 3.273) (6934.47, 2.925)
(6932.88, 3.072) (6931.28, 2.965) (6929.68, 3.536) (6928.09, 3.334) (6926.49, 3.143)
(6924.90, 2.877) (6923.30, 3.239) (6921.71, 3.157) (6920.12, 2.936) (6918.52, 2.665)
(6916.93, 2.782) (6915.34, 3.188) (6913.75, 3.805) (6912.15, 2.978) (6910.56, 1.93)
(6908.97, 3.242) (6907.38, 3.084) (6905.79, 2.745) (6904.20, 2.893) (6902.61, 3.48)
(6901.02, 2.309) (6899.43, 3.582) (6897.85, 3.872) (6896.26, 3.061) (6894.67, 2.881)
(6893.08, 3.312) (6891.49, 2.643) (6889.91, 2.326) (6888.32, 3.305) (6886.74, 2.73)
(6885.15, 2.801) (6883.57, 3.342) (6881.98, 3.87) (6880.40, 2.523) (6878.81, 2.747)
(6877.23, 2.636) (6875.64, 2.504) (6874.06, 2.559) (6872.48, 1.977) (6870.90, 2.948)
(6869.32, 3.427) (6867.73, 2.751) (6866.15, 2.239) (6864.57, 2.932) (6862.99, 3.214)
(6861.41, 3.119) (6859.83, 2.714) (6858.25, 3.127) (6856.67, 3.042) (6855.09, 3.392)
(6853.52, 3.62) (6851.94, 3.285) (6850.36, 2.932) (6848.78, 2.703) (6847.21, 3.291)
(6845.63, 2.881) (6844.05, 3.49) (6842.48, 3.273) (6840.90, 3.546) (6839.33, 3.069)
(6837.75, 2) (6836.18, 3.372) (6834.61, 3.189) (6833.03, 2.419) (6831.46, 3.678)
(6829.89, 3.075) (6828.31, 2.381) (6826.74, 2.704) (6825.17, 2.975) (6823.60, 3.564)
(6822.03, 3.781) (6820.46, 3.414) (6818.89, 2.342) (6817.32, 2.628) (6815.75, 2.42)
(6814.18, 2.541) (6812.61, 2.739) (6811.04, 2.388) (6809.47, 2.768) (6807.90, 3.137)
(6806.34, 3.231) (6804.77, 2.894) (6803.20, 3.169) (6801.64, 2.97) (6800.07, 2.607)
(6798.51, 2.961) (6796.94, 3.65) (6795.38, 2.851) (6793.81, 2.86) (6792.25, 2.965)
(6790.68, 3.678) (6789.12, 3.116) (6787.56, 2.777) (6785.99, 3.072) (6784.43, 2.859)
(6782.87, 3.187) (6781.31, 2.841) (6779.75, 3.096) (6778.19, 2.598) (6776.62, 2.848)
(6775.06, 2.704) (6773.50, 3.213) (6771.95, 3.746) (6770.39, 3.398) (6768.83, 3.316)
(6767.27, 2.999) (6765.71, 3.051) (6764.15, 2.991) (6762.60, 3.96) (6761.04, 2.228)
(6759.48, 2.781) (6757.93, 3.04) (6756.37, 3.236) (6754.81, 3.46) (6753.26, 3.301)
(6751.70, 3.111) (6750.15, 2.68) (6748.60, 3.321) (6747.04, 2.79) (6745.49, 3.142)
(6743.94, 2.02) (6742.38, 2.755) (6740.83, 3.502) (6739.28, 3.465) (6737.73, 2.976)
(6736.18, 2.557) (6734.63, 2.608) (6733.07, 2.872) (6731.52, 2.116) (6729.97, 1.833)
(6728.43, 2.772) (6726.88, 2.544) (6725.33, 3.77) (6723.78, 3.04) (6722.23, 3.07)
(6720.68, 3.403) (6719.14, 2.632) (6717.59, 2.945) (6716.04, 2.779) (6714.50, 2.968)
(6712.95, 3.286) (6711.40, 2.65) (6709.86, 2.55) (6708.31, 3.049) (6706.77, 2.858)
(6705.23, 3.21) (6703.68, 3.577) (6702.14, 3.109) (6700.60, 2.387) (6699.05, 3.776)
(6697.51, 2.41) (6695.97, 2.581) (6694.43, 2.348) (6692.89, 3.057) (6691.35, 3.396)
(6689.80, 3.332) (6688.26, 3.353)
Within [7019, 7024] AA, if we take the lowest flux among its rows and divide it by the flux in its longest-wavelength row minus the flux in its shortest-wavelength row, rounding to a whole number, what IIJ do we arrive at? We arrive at 11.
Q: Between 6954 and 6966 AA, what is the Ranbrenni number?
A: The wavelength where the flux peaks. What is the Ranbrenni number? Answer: 6963.27 AA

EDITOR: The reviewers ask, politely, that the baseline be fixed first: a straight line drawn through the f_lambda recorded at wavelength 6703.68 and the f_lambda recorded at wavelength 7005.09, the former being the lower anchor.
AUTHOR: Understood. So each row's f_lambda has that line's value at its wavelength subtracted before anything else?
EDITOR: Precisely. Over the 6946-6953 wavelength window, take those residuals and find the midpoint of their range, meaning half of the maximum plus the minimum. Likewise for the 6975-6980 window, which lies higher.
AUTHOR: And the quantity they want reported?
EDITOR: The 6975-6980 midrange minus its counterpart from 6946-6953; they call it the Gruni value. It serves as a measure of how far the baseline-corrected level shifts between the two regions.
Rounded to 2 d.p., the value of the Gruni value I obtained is -0.22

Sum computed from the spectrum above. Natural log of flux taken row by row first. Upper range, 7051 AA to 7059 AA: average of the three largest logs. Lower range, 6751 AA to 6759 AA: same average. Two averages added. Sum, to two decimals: 2.36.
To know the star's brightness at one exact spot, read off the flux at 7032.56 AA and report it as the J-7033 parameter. 3.007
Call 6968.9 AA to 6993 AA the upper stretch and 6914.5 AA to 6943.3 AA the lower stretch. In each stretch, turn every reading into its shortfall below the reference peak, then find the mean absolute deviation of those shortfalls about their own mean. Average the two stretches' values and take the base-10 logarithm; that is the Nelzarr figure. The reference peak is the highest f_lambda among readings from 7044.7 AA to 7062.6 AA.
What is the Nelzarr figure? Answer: -0.589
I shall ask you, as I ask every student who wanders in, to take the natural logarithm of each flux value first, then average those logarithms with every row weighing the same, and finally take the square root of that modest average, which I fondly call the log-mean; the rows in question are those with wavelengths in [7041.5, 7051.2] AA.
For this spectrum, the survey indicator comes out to 1.01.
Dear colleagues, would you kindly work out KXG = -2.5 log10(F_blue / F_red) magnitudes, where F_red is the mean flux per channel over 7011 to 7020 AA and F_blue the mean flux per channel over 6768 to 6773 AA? -0.13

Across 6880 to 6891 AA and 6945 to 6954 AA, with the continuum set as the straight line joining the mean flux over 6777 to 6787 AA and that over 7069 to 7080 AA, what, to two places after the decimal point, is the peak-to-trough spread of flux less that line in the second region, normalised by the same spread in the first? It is 0.68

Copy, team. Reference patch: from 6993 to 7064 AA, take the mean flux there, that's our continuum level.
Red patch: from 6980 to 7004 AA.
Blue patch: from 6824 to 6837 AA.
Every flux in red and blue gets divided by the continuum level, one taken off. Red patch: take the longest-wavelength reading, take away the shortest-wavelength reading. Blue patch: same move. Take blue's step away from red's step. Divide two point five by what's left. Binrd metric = 27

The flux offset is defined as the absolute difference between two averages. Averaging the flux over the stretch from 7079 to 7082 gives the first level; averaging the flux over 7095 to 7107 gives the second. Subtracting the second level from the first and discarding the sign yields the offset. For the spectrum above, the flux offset 0.14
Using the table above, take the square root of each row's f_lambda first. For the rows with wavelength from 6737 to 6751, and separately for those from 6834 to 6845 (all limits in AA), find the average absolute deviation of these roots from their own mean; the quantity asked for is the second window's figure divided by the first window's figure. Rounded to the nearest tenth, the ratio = 1.0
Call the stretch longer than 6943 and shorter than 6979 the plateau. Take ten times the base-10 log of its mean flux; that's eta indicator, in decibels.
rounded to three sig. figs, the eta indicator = 4.96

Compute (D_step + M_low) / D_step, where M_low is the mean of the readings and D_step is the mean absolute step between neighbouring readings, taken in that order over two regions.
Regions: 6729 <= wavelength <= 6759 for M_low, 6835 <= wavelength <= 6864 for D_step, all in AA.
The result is 7.5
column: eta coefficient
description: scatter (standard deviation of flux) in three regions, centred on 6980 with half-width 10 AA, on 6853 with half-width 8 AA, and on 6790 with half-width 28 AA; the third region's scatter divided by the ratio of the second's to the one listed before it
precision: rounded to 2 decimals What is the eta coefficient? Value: 0.58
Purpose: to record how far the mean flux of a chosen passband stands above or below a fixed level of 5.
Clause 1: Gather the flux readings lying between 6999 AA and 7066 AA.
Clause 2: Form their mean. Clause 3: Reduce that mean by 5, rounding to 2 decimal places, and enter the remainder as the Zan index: -2.09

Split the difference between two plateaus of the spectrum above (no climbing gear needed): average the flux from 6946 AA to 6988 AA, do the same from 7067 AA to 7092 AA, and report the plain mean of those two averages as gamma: 3.01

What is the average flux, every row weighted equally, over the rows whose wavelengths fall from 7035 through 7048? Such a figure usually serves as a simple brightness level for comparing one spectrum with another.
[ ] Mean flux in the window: 2.86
